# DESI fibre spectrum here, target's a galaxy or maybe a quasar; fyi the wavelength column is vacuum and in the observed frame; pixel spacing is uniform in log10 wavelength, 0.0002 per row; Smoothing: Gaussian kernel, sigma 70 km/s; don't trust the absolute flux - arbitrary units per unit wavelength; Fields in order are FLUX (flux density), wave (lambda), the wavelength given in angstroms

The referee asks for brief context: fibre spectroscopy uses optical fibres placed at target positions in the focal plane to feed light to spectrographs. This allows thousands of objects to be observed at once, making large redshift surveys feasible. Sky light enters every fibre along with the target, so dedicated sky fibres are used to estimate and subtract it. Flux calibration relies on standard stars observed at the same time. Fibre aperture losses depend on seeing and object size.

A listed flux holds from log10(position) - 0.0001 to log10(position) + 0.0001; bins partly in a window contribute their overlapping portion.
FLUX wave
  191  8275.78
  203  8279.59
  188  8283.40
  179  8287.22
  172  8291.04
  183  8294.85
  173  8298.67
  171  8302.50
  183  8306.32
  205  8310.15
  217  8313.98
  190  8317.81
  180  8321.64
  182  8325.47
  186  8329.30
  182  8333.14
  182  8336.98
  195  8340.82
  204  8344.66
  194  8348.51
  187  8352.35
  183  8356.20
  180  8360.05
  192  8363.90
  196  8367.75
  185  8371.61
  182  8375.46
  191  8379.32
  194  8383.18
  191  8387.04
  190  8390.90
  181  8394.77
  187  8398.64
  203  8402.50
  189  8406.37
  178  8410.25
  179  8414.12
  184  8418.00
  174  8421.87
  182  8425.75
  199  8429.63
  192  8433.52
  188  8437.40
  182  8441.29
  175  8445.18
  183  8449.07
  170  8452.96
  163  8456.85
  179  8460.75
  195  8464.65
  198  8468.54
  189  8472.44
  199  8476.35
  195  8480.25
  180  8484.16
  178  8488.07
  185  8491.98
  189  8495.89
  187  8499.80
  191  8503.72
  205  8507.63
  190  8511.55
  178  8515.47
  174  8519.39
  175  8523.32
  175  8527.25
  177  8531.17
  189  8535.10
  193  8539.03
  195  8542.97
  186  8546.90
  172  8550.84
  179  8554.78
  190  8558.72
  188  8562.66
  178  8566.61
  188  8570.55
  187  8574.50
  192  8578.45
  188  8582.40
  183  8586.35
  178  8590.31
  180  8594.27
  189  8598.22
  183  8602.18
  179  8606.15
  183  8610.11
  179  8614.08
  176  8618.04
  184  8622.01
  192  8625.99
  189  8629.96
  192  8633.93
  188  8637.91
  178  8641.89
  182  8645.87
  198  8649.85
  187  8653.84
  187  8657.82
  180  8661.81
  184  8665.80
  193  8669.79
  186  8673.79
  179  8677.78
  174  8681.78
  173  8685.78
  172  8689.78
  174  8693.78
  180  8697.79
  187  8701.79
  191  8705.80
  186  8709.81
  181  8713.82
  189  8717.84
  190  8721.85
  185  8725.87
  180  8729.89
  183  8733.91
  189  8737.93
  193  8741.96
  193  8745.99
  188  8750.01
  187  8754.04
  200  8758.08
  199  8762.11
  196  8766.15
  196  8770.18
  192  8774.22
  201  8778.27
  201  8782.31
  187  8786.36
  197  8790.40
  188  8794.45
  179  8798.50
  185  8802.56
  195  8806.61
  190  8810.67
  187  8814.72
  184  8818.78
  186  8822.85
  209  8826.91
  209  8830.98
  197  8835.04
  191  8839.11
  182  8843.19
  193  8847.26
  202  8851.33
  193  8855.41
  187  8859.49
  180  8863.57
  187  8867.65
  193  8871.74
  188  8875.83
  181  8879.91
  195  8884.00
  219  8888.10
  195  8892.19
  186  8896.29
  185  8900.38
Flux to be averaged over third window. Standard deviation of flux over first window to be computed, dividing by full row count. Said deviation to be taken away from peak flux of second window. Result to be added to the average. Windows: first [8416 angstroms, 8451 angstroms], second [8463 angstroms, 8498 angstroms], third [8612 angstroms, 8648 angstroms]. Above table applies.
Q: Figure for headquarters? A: 376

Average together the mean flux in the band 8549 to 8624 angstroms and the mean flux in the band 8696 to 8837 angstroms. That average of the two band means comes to 187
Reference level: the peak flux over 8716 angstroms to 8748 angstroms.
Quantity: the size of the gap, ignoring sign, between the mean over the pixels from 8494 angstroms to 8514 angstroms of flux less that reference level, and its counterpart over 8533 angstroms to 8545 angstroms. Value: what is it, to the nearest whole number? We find 0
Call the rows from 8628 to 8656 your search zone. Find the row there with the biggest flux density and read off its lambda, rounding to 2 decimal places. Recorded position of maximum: 8649.85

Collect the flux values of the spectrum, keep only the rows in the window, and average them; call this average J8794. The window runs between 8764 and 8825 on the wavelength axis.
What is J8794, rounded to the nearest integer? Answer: 191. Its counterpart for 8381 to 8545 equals 186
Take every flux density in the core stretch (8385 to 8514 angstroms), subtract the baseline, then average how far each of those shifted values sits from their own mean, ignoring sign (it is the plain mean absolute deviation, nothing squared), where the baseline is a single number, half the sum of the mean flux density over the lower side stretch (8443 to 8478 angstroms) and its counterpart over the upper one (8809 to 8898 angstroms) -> 7.4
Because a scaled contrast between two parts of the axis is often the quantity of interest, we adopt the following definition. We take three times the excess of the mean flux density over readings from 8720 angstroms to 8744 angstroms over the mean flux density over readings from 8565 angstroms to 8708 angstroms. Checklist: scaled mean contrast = 9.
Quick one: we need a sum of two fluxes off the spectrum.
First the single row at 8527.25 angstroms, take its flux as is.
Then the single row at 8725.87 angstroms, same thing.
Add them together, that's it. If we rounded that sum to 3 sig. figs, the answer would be 360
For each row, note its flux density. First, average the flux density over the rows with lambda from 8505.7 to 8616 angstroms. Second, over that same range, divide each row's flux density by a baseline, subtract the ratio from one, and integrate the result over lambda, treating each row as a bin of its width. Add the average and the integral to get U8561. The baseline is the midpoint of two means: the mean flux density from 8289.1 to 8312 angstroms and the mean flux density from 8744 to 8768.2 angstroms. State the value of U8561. 186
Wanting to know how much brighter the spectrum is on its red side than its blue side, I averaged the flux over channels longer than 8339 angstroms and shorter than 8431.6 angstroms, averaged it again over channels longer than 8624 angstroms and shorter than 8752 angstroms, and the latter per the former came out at 0.98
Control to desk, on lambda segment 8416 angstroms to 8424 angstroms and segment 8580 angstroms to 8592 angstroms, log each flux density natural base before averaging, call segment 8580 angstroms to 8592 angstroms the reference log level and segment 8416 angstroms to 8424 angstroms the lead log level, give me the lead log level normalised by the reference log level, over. 0.996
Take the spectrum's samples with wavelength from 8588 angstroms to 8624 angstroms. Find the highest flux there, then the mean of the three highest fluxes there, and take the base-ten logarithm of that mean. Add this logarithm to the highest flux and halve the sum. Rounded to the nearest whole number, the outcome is 96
